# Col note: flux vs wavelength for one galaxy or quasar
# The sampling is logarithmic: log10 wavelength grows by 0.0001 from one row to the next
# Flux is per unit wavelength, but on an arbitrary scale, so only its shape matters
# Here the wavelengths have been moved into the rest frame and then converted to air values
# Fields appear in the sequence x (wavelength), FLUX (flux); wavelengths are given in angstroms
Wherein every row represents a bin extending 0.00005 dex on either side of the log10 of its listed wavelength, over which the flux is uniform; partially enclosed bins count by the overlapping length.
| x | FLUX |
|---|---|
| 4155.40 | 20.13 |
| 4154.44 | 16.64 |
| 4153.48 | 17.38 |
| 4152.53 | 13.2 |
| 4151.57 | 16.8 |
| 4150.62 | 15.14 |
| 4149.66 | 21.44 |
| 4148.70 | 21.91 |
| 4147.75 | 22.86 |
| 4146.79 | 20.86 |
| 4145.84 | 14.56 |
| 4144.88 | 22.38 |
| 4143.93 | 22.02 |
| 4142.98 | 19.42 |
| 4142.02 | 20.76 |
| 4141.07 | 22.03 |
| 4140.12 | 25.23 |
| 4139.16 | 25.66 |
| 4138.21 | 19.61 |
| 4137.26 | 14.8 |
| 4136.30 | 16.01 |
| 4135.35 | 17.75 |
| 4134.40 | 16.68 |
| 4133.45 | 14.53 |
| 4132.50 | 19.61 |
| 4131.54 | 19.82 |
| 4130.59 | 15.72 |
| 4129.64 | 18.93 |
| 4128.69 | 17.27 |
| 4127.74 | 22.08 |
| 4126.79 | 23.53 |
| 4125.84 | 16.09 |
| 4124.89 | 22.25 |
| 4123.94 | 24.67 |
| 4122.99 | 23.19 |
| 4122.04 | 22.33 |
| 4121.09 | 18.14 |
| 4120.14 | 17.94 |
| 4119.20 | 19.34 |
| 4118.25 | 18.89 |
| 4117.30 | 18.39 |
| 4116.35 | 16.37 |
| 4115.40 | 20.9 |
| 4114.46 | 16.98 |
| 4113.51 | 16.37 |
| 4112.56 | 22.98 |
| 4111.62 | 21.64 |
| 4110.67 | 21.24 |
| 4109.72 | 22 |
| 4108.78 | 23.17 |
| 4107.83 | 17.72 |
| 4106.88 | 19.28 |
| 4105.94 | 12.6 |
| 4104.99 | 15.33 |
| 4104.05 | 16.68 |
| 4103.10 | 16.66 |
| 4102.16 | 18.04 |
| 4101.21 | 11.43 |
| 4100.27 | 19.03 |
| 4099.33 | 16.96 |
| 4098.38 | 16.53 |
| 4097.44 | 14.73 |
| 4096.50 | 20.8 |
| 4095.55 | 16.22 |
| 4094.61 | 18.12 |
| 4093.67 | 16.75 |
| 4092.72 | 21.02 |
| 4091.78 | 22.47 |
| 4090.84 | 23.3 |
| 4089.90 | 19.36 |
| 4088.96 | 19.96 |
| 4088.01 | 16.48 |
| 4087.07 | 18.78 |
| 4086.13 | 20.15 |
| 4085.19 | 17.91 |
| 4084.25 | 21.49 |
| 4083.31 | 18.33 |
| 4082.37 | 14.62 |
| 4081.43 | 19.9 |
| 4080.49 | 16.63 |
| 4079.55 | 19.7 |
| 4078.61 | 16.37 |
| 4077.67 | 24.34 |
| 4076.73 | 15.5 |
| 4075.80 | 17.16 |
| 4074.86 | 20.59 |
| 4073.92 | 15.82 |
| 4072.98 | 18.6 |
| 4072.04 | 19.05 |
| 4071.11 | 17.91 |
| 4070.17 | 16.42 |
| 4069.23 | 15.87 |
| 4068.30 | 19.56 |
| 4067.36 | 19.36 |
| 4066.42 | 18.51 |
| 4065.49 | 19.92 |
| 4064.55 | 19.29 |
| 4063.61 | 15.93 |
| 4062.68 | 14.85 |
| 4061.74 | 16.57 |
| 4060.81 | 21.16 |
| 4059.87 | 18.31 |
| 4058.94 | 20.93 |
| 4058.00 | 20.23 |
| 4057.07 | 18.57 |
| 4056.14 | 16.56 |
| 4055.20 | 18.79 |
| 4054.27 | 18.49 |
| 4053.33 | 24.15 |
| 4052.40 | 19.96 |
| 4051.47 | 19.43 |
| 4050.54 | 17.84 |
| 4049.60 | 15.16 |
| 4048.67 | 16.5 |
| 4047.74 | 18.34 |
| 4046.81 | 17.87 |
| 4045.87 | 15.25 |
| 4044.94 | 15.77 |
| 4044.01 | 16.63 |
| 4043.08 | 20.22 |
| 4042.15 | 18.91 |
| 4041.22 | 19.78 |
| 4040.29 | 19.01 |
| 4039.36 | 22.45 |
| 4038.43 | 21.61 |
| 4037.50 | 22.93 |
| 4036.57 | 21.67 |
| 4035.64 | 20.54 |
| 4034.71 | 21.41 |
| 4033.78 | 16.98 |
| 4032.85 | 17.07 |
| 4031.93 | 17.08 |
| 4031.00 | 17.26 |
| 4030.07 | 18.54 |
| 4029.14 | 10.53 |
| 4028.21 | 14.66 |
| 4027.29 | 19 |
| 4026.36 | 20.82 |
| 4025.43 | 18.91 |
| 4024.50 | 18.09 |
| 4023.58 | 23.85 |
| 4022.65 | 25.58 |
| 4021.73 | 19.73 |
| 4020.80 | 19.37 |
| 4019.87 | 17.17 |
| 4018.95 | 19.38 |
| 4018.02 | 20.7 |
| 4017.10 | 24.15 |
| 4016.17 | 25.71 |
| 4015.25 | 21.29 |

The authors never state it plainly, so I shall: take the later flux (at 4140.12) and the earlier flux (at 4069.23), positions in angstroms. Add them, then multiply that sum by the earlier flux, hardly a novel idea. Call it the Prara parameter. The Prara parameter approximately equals 652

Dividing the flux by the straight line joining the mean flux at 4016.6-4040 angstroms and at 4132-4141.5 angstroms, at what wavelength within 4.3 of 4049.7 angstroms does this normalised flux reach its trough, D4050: 4049.60 angstroms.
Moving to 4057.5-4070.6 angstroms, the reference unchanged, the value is 4062.68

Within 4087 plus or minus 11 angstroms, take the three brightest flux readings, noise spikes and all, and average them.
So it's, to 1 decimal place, 23.4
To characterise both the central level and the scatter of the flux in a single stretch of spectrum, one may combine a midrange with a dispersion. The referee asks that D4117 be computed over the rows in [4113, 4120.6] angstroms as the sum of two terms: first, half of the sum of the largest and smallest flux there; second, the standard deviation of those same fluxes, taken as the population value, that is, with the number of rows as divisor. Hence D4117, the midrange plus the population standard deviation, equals 20.1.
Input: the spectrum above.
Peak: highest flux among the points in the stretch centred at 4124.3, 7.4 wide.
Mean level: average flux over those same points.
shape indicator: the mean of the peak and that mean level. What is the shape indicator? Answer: 23.1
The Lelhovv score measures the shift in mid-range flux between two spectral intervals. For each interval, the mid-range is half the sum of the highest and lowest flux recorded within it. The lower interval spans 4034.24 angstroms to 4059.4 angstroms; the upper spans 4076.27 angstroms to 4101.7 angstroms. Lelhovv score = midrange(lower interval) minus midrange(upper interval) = 1.8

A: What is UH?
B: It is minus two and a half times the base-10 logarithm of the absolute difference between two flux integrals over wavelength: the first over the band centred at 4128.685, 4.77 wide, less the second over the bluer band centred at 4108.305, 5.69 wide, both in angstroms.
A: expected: -3.1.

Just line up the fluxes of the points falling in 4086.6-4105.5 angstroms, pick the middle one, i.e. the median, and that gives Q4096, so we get 17.5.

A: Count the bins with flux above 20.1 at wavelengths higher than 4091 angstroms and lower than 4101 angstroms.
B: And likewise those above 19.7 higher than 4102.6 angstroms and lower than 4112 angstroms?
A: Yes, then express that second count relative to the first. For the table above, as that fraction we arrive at 1.3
